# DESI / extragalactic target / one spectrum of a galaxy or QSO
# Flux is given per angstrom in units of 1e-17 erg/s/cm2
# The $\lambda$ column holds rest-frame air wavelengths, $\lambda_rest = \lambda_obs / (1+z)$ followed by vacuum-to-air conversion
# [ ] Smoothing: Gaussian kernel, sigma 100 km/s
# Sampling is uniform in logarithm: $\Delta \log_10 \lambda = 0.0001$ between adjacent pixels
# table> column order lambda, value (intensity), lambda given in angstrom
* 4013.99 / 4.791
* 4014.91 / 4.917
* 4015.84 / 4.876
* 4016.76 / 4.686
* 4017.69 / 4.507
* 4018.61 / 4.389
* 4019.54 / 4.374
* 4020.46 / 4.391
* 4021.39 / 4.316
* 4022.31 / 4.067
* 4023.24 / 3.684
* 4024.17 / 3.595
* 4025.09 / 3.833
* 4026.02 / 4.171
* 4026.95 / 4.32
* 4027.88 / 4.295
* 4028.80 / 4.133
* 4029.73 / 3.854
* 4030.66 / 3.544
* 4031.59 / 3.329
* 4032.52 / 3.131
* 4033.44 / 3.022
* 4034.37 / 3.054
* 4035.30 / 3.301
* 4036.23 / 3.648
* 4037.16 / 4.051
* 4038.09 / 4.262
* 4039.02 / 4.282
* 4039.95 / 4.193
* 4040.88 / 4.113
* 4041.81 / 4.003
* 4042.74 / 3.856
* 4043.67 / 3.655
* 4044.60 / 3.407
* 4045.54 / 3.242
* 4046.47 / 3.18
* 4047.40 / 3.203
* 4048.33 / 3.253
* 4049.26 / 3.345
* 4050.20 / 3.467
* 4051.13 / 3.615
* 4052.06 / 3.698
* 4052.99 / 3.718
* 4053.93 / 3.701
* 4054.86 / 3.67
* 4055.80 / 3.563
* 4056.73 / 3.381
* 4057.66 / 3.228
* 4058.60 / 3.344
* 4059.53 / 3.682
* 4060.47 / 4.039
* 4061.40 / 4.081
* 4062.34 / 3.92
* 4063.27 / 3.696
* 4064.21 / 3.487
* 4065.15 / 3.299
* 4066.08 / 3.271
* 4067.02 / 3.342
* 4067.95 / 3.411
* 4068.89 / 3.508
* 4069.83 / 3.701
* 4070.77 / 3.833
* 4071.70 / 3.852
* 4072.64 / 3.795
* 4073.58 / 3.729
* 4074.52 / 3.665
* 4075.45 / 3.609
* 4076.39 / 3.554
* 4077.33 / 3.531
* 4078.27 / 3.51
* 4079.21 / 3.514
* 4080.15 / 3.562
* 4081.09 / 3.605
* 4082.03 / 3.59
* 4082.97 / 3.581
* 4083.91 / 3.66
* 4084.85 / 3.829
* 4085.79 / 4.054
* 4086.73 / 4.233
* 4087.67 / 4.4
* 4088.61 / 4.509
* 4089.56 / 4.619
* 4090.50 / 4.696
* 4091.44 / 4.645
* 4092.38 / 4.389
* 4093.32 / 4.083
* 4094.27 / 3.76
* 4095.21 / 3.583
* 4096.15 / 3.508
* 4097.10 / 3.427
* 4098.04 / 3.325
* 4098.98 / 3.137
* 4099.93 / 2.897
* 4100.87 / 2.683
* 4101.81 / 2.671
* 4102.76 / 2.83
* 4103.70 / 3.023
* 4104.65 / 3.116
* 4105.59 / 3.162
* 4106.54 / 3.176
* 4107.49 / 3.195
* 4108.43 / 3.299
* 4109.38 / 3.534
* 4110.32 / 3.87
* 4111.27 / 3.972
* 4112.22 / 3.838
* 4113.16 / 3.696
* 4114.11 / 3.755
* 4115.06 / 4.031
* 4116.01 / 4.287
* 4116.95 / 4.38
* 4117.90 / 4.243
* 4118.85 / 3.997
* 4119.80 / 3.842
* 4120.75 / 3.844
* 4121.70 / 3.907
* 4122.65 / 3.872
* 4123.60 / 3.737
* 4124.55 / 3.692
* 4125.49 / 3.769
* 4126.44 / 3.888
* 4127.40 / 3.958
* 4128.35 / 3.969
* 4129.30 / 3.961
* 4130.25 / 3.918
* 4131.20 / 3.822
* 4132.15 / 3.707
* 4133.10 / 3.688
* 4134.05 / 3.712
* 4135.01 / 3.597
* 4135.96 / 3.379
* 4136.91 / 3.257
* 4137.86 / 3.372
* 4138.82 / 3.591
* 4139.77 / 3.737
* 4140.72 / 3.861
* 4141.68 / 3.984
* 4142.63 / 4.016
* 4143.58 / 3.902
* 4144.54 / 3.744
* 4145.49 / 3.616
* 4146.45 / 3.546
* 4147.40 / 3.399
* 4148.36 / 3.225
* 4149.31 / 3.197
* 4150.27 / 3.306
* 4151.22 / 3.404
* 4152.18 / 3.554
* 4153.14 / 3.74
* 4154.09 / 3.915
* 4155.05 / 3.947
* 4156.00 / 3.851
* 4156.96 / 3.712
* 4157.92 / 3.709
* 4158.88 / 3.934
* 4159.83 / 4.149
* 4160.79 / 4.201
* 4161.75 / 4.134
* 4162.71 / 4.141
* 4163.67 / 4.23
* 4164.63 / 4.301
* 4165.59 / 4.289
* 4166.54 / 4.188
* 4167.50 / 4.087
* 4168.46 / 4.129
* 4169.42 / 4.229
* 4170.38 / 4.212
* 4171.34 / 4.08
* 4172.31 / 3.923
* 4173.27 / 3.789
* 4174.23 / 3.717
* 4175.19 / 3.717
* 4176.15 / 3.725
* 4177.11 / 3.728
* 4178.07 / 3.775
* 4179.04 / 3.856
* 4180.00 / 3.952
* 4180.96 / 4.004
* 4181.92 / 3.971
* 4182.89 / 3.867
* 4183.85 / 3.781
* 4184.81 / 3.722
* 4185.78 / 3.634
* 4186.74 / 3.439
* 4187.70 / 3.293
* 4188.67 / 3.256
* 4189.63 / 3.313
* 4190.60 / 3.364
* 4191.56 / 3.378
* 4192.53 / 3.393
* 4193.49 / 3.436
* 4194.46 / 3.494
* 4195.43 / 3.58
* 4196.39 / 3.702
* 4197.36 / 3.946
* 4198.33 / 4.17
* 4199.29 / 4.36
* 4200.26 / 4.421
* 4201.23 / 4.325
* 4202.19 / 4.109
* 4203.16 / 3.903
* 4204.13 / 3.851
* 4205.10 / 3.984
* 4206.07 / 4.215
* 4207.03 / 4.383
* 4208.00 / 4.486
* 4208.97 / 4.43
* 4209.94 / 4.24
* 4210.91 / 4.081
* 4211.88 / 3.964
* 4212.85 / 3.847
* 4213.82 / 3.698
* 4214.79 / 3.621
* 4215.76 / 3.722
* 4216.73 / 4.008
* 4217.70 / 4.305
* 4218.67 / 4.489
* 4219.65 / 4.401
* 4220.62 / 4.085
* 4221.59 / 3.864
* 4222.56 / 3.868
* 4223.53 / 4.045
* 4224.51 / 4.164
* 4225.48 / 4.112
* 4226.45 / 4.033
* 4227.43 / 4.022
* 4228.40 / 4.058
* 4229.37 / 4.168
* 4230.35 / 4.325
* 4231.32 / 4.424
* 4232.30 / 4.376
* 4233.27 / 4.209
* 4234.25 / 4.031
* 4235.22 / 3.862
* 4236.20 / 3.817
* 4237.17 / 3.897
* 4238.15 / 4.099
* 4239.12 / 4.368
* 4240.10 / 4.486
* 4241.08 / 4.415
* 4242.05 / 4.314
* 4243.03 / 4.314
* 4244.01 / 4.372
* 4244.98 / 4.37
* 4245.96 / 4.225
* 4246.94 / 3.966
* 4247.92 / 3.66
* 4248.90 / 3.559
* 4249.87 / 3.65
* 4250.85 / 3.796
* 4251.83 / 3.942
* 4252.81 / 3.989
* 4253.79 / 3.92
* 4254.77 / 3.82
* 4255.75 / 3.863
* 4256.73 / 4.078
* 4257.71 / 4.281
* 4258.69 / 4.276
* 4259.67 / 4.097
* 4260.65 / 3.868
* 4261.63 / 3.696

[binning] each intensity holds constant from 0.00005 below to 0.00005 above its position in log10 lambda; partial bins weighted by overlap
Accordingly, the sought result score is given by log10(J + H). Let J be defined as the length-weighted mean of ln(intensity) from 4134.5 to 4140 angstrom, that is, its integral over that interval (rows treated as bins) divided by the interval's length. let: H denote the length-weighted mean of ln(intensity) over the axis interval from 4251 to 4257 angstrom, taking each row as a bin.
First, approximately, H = 1.37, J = 1.24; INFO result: 0.417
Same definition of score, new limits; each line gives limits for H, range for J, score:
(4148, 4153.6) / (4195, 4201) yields 0.418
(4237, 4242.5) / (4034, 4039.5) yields 0.443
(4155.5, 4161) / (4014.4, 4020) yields 0.462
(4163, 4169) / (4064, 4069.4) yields 0.424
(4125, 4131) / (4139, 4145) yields 0.434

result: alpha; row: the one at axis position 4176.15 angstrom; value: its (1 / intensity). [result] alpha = 0.27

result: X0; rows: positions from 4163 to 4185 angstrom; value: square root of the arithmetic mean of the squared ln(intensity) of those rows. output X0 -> 1.38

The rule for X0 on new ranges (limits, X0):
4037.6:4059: 1.29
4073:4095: 1.37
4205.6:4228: 1.41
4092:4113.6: 1.22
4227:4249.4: 1.42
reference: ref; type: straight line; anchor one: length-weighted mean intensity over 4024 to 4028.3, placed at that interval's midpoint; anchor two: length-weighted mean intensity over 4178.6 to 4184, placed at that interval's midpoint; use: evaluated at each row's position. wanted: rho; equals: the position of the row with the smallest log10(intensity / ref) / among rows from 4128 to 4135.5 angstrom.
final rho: 4135.01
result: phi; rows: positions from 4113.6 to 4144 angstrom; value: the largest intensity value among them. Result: 4.38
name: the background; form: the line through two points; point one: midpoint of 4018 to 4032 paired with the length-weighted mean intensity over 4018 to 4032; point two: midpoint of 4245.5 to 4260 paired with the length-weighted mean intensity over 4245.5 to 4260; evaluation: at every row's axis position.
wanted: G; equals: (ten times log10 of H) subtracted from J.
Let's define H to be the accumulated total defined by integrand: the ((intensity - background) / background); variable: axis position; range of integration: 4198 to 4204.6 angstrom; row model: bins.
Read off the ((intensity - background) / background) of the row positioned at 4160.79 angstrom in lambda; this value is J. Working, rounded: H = 0.34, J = 0.057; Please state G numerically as 4.7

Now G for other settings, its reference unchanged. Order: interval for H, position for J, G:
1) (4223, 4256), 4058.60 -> -0.7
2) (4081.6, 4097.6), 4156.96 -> 9.1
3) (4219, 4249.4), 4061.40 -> -1.4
